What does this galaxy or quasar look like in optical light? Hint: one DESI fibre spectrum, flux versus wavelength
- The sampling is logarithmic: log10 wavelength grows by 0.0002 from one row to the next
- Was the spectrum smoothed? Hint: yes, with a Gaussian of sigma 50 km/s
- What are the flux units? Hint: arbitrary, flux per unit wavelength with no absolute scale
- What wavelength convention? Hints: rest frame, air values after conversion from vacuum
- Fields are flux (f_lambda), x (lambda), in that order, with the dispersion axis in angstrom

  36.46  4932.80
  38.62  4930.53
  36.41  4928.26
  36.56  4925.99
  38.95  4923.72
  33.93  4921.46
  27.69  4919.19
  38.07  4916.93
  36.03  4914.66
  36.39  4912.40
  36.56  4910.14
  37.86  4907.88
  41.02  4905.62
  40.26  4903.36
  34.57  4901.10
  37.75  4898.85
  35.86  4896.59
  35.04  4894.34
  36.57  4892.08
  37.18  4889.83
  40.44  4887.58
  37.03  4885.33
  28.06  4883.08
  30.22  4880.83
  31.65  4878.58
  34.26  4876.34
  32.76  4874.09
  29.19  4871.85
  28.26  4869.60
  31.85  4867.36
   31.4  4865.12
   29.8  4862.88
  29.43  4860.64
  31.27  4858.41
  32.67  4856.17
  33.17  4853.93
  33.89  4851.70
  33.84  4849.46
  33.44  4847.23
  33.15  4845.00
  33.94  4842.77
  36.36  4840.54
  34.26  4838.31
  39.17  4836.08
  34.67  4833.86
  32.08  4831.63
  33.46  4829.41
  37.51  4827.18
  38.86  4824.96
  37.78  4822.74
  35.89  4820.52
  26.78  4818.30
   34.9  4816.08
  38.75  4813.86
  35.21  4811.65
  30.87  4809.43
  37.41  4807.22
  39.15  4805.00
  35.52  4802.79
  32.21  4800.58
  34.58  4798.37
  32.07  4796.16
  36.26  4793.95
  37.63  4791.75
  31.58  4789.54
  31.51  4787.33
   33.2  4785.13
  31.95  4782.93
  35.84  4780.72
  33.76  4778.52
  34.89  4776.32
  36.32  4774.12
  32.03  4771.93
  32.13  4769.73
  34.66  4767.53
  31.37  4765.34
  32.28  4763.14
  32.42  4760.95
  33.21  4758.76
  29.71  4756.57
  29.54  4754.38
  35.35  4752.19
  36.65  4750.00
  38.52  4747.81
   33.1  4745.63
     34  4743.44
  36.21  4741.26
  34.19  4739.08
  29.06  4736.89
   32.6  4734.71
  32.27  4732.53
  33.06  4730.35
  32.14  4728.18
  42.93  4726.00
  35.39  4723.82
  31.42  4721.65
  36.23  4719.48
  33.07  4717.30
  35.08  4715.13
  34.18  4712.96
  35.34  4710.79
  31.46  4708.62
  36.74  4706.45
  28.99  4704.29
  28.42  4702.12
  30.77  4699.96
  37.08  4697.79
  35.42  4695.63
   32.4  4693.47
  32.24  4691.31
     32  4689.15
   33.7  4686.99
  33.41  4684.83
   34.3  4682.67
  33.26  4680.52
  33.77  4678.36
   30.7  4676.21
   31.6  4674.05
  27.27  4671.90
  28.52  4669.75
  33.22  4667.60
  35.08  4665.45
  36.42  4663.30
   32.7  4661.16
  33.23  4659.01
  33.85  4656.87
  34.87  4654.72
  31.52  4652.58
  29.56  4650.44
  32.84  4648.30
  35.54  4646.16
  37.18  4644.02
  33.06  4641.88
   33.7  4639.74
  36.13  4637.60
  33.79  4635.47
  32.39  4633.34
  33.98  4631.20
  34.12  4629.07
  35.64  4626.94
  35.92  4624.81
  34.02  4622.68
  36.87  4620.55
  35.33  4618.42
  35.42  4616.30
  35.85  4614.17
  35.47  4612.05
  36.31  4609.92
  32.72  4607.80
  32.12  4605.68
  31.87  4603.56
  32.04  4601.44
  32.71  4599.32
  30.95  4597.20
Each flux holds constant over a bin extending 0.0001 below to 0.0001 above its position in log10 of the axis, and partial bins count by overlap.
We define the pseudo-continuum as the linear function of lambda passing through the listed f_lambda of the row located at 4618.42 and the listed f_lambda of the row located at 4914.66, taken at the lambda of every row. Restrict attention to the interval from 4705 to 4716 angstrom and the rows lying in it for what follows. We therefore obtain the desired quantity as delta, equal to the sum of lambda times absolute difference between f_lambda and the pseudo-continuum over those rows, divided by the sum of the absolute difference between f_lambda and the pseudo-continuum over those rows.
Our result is 4709.6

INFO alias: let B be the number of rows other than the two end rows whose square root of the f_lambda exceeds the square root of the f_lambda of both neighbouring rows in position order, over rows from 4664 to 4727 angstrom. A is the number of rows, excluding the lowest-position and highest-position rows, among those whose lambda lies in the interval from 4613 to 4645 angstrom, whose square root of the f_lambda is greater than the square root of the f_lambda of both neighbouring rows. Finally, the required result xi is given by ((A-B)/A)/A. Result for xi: -0.67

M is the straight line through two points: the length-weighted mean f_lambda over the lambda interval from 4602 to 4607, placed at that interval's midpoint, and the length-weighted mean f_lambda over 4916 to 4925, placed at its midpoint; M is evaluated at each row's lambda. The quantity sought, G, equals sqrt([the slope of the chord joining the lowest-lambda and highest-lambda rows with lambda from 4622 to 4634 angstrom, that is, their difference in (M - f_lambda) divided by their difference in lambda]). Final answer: 0.40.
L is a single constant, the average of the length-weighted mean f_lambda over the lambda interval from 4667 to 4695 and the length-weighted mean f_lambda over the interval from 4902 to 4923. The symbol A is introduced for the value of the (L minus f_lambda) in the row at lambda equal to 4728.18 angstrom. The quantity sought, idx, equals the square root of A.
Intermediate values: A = 2.1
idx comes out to 1.46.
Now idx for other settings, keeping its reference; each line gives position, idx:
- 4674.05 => 1.63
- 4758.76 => 1.02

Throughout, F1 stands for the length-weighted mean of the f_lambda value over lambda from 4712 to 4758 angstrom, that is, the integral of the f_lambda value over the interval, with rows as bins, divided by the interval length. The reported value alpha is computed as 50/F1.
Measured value 1.47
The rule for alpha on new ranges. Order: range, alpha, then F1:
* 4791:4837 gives 1.42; 35.2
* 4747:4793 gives 1.49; 33.5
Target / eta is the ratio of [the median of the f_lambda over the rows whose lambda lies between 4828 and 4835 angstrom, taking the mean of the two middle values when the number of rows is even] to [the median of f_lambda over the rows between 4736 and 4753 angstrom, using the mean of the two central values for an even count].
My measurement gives 0.96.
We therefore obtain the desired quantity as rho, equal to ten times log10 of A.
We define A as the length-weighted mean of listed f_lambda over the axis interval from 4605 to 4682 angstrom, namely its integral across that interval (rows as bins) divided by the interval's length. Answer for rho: 15.3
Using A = 33.7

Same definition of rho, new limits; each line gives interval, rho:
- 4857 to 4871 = 14.8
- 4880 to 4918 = 15.6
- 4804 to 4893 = 15.3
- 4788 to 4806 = 15.4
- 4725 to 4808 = 15.3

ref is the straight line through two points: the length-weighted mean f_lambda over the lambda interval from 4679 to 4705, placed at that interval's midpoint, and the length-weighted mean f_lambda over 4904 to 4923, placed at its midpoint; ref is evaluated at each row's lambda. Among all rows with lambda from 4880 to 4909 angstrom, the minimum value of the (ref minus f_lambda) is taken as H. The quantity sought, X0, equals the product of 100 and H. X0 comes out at -501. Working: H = -5.01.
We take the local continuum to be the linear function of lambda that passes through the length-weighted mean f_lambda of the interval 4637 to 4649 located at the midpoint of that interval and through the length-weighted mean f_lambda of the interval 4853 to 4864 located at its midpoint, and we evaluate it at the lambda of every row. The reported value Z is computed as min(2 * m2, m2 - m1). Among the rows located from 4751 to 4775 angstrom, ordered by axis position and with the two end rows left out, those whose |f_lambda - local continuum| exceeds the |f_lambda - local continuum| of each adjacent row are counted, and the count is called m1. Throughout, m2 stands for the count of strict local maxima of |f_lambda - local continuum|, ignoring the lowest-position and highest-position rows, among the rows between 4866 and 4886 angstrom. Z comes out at 0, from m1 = 2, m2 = 2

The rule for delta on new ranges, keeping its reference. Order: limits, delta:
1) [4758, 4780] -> 4767.1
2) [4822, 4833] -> 4827.7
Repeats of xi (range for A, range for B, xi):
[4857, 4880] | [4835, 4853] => 0.25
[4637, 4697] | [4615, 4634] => 0.10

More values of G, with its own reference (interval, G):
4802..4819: 0.76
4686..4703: 0.60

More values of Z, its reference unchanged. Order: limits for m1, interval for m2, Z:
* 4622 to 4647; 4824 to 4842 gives -2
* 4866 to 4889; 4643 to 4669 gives 0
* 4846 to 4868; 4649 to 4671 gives -1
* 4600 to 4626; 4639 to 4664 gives -1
